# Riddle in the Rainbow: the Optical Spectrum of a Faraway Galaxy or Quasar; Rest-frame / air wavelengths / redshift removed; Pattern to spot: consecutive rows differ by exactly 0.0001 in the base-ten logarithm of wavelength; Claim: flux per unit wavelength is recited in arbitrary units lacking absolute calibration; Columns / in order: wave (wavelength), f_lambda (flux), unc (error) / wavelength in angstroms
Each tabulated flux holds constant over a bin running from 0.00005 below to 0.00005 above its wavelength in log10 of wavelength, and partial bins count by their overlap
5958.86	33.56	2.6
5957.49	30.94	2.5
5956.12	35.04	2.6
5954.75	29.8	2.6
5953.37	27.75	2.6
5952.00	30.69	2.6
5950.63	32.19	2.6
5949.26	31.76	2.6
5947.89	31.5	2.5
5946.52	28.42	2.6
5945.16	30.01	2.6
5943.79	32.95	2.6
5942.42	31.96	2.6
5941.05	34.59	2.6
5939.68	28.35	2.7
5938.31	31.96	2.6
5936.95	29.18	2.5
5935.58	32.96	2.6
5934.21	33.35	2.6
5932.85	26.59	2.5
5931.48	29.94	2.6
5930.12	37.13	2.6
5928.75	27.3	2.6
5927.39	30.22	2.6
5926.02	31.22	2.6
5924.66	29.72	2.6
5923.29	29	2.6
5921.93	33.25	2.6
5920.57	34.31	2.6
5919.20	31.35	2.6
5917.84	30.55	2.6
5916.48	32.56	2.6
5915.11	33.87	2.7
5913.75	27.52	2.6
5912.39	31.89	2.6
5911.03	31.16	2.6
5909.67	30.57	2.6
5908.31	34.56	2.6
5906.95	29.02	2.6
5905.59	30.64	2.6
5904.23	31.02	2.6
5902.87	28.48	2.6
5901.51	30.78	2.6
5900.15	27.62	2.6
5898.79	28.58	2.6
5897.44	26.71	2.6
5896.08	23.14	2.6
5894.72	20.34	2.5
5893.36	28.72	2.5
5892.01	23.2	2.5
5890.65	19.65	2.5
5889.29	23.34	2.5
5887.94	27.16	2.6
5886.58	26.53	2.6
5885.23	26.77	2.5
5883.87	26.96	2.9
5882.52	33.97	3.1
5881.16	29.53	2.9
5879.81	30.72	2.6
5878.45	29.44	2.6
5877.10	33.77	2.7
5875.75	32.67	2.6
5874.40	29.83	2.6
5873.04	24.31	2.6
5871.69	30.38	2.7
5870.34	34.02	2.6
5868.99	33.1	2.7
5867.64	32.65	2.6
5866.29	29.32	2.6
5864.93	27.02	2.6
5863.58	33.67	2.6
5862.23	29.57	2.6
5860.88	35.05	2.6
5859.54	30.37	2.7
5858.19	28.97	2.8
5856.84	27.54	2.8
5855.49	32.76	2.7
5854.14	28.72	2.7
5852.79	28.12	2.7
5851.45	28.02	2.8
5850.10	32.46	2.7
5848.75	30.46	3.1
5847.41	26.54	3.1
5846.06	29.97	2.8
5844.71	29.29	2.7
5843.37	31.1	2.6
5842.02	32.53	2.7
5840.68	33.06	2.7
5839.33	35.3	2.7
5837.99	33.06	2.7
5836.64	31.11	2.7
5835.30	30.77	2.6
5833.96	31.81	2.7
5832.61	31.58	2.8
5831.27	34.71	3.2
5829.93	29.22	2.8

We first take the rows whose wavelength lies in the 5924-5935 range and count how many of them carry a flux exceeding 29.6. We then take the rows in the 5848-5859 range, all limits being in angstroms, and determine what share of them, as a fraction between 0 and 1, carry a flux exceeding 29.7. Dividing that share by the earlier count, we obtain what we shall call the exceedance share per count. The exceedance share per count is 0.06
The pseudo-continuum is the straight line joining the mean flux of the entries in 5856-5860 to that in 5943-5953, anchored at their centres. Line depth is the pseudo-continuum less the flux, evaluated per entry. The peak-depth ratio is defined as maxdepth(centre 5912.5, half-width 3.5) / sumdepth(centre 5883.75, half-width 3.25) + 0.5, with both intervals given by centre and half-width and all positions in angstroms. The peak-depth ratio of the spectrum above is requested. 1.2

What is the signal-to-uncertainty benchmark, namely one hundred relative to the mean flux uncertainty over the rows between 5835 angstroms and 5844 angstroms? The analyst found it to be 37.4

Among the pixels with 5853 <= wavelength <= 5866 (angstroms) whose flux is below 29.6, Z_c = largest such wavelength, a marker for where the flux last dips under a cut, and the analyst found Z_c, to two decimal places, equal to 5864.93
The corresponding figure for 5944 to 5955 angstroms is 5953.37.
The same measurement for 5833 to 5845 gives 5844.71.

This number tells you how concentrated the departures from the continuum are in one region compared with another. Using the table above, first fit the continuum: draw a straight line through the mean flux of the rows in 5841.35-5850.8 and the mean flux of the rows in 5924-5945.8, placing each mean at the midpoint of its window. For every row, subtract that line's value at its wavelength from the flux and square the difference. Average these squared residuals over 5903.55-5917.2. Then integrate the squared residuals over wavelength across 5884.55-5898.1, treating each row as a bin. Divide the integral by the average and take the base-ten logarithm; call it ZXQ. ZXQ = 2.2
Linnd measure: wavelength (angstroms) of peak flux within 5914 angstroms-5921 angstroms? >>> 5920.57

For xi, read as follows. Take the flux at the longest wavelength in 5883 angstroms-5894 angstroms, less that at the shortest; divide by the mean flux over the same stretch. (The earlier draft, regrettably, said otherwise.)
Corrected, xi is 0.07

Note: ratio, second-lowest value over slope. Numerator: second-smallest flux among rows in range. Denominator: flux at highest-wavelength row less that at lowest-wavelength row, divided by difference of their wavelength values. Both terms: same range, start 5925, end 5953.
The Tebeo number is -1338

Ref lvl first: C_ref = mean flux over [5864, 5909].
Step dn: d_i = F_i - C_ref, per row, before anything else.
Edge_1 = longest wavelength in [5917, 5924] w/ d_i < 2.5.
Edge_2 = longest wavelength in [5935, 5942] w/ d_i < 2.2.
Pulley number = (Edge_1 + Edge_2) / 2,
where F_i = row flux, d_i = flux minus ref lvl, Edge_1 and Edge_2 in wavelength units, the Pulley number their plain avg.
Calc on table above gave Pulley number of 5931.5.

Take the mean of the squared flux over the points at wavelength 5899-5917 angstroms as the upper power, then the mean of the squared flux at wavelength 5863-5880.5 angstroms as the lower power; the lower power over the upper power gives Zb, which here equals 1.01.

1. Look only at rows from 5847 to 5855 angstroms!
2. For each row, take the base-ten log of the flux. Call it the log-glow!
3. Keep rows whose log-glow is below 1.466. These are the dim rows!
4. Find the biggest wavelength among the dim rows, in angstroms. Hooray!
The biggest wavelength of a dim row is 5854.14 angstroms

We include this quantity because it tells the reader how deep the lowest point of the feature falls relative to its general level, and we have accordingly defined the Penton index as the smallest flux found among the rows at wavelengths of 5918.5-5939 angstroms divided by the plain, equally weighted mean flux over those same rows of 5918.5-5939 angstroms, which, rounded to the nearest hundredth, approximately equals 0.85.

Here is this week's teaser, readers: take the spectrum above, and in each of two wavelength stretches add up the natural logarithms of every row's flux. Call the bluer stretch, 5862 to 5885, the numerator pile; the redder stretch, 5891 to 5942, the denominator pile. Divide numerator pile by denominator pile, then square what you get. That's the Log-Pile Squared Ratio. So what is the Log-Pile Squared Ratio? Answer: 0.2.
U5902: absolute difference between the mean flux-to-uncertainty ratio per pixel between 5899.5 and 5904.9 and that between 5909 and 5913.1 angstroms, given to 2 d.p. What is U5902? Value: 0.67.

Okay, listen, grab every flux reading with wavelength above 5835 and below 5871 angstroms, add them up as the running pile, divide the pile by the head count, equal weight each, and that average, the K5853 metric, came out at 30.91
